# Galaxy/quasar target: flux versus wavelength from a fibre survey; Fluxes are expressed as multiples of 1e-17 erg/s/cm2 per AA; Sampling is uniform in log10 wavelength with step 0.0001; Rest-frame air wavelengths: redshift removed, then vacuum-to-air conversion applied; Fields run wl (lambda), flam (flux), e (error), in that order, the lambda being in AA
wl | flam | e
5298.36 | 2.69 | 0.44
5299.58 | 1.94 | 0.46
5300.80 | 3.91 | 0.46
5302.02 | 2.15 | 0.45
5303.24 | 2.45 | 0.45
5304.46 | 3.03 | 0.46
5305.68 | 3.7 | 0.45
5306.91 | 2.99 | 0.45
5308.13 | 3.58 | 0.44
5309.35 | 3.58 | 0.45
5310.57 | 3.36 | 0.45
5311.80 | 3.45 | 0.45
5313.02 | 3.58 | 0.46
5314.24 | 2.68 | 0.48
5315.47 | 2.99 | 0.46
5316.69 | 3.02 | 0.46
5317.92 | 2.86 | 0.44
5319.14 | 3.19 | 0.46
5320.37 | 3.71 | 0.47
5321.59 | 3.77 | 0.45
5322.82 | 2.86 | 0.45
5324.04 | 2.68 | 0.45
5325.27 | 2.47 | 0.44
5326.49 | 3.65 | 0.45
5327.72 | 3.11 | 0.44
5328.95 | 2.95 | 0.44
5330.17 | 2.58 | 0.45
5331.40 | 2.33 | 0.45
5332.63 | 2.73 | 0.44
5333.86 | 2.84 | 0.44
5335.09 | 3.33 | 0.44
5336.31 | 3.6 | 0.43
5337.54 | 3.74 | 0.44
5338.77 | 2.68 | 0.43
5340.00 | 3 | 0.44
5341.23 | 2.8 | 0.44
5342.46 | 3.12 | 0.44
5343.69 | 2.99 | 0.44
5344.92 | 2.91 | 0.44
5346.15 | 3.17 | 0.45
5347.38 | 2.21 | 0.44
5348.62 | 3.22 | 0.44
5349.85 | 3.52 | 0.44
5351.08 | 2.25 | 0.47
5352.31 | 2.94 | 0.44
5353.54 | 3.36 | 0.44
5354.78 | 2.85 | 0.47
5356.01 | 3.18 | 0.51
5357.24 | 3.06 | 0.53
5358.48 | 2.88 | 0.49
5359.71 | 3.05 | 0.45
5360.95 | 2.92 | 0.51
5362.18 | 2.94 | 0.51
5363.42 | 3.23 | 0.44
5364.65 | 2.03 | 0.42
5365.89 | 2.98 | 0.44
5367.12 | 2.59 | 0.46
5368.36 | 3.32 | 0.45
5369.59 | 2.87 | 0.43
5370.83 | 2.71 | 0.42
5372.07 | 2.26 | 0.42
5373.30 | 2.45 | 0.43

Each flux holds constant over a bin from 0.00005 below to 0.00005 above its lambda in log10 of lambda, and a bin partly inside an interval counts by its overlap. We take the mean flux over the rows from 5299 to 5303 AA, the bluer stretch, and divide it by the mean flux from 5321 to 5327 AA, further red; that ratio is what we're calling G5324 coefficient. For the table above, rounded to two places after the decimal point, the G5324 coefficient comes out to 0.86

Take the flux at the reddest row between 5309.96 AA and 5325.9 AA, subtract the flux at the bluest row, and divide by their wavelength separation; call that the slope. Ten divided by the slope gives -165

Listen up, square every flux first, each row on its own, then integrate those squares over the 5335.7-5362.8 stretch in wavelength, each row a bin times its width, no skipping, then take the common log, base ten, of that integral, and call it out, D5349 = 2.40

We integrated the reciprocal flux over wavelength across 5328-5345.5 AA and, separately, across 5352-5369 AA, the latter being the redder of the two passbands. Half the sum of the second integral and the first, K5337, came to 5.91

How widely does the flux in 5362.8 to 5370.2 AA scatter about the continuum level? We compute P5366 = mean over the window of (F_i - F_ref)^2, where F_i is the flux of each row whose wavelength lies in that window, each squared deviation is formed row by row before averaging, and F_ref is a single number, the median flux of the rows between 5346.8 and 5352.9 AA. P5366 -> 0.198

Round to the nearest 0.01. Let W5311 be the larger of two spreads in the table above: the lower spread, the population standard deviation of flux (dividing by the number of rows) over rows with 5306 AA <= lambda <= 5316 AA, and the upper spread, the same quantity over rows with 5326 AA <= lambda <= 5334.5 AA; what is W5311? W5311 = 0.39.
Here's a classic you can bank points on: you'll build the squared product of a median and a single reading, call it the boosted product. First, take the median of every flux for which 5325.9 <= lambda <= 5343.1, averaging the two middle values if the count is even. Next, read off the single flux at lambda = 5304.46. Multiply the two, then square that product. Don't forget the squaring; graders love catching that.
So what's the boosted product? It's 81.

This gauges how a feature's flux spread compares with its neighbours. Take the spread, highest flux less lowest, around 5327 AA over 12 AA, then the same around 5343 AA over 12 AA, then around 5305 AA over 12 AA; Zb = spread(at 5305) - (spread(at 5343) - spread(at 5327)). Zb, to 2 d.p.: 1.88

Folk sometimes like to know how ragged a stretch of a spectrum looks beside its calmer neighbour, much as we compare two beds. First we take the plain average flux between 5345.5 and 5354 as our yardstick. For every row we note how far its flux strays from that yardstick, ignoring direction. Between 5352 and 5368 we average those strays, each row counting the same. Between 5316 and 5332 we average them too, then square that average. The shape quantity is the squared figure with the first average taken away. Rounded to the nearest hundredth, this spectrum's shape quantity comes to -0.08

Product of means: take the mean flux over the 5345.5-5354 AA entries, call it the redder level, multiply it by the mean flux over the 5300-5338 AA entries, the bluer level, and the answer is 9.2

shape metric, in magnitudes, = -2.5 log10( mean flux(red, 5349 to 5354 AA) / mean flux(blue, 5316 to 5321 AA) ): 0.06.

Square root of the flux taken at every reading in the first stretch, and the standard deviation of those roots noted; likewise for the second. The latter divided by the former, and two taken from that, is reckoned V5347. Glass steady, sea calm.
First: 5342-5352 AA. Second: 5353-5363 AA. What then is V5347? -1.65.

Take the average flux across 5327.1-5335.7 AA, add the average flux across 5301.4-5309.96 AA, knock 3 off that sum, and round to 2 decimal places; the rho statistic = 2.91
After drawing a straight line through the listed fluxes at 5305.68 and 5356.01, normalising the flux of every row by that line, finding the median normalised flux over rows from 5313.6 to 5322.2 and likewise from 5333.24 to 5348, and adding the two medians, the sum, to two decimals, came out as 1.74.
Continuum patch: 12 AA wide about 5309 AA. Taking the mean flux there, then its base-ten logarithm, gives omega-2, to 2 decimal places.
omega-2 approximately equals 0.51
